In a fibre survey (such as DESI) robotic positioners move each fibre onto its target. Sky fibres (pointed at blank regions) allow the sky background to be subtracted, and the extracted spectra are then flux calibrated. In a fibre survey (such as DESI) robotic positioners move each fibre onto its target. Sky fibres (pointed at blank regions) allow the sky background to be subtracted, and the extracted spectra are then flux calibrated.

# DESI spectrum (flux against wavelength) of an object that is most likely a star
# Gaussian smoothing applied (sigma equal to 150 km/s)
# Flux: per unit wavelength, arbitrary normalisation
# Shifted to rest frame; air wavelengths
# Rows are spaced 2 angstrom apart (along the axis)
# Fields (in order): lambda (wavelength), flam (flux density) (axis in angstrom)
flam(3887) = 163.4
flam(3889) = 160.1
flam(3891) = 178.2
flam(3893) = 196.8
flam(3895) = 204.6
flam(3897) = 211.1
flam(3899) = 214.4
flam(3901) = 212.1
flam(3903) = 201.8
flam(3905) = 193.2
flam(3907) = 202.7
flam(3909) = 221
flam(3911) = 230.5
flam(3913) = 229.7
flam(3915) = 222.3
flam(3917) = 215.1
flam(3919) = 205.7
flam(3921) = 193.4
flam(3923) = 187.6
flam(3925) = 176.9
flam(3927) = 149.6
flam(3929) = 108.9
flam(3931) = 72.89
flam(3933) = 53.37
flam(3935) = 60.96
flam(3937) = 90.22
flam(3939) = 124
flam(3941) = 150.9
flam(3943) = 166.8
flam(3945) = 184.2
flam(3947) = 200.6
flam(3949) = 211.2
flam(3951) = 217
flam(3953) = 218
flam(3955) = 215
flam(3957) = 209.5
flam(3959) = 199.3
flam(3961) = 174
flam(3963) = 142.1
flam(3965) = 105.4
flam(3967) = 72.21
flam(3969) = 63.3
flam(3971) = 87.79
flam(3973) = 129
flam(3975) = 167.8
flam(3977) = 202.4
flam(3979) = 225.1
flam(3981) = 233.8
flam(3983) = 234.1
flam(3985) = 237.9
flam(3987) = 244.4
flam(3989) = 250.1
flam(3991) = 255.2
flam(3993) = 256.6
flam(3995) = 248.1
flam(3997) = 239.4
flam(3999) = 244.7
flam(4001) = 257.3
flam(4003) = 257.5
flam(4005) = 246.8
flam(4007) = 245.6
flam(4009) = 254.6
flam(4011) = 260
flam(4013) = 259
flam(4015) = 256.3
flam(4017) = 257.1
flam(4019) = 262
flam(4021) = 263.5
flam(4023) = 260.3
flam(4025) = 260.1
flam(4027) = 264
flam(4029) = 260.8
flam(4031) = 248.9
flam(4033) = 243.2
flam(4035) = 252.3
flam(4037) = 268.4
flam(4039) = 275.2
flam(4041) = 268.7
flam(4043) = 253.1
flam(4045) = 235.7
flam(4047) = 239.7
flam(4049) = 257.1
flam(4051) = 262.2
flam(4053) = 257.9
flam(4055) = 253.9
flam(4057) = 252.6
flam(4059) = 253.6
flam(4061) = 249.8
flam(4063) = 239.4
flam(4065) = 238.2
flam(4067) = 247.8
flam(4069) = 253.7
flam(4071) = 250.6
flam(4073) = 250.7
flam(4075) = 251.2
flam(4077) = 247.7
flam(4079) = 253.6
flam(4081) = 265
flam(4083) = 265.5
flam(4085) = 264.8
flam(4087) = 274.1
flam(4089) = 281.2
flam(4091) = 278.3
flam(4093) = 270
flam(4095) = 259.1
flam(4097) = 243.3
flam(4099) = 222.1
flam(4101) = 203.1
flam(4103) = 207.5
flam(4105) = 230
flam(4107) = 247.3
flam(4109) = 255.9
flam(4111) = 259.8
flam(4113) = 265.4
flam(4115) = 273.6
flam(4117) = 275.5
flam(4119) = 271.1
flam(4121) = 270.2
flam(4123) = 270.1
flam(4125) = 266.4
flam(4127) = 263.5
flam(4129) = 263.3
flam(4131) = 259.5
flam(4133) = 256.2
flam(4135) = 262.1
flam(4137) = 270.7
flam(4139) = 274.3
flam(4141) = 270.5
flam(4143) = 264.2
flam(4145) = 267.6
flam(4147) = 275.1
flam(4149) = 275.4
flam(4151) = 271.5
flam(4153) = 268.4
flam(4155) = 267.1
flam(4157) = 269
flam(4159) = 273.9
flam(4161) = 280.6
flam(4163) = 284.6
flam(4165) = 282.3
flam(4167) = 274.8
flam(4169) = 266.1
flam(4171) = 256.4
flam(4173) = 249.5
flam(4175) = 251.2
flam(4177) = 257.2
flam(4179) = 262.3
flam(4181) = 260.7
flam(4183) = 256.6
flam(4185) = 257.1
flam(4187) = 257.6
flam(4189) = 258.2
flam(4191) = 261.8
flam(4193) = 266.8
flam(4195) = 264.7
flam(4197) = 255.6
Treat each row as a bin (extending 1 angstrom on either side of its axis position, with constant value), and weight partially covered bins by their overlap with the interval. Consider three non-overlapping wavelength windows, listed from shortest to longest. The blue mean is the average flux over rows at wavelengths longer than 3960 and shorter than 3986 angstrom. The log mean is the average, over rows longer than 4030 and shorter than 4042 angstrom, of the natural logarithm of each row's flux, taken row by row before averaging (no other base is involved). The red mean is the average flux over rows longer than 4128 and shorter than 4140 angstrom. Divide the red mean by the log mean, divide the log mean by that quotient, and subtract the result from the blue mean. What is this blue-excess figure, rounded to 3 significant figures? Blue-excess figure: 159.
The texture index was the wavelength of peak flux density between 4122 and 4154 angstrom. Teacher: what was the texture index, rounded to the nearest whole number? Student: 4149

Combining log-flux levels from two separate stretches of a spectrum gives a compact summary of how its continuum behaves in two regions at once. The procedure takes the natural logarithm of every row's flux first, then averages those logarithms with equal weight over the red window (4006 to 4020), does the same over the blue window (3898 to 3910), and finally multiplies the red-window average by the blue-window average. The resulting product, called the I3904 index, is 29.6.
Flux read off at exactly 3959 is 199.3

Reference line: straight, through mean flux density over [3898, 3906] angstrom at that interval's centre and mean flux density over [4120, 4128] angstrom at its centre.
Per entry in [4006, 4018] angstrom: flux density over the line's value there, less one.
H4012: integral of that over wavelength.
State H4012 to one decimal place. 1.0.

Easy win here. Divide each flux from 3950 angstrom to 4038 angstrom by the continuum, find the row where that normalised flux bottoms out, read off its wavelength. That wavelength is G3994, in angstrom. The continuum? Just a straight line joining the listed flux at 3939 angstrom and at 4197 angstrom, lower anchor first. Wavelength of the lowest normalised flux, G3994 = 3969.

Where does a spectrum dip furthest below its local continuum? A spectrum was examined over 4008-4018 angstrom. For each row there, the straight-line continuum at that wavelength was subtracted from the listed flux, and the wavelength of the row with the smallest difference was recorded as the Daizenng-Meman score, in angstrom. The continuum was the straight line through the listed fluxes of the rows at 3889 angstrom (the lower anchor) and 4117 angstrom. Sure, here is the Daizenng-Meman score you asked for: 4017 angstrom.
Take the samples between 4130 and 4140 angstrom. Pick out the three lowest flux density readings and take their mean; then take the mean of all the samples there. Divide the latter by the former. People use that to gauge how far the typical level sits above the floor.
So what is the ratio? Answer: 1.02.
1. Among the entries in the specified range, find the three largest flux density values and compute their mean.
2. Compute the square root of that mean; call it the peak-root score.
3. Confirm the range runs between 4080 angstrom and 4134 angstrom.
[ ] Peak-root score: 16.7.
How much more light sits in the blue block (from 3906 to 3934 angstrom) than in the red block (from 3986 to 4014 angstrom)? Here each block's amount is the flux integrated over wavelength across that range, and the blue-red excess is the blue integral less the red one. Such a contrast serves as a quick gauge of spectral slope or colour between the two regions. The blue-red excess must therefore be -2099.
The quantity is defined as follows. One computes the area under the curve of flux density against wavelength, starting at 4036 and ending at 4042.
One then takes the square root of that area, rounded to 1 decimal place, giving 40.3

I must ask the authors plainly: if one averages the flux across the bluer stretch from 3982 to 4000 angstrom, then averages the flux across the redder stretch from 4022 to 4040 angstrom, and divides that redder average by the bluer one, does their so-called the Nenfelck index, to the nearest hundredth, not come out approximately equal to 1.06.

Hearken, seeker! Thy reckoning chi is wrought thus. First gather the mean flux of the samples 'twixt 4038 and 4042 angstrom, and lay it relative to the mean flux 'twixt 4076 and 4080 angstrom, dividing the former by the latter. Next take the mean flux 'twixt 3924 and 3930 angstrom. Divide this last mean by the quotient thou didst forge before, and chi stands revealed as 134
